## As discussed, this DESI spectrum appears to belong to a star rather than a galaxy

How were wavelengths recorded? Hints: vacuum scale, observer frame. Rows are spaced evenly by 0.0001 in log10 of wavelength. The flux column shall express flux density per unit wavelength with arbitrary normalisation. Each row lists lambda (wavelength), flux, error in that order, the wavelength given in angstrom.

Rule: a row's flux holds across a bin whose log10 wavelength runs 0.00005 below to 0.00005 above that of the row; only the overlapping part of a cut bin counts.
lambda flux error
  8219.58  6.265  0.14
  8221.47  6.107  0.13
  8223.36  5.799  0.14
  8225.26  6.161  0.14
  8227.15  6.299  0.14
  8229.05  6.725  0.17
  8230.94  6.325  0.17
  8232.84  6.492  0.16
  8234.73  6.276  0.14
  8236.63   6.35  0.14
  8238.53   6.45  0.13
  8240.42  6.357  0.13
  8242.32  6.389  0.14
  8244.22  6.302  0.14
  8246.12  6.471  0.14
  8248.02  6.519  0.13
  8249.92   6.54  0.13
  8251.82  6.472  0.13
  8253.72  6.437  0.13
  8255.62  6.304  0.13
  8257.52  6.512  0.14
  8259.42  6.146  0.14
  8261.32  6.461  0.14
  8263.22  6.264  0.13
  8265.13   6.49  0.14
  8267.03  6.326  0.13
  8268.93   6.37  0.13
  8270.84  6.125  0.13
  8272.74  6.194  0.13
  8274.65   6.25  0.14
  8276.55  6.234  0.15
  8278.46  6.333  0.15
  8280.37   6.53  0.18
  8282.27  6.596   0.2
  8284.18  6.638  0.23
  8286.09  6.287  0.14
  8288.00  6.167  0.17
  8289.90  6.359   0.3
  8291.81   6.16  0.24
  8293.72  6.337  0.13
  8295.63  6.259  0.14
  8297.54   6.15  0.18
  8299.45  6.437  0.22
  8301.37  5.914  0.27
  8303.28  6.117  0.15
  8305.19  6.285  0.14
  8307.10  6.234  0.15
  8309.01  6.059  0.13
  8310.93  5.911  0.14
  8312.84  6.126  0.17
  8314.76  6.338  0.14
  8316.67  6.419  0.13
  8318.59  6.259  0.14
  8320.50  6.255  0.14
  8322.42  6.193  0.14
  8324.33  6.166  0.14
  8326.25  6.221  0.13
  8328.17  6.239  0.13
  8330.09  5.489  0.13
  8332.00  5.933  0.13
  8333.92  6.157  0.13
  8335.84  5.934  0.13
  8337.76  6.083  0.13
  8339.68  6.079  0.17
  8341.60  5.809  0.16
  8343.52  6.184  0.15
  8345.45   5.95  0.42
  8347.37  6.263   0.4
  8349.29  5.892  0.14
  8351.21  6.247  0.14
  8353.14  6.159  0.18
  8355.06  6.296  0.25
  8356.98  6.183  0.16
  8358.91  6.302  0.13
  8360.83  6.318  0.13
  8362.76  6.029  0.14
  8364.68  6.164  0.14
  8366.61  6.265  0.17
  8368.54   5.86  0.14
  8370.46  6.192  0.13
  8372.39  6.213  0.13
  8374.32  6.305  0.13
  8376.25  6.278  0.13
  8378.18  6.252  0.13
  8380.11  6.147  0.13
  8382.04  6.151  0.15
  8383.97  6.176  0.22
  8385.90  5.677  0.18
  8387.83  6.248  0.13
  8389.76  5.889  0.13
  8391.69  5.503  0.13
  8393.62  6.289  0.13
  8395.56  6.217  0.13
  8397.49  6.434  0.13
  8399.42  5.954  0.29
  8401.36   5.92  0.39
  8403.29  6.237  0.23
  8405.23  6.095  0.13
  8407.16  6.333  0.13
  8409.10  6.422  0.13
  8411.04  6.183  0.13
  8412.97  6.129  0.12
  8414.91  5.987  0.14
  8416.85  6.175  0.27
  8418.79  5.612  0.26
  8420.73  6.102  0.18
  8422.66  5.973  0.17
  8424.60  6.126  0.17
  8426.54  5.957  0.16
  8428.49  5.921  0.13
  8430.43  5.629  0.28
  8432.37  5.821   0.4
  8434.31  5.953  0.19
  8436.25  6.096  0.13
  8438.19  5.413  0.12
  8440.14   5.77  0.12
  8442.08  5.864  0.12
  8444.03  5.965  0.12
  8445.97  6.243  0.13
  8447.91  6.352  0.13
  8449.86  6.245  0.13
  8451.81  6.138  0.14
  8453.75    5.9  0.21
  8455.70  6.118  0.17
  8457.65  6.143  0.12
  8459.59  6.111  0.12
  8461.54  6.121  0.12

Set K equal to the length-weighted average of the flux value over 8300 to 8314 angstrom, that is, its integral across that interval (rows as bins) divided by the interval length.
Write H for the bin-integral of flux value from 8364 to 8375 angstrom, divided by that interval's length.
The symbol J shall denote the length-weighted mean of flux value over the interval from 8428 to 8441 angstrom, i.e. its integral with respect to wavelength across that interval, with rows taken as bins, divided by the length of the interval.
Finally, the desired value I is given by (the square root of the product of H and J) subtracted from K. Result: 0.13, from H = 6.16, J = 5.80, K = 6.10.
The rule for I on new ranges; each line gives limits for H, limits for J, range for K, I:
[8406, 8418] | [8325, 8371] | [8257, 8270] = 0.22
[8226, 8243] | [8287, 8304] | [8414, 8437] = -0.36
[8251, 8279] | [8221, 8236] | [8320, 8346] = -0.26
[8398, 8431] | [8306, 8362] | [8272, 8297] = 0.24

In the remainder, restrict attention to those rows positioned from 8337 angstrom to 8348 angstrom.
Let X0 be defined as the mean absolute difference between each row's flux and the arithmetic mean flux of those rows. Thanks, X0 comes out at 0.12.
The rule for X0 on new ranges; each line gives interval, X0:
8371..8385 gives 0.05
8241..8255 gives 0.06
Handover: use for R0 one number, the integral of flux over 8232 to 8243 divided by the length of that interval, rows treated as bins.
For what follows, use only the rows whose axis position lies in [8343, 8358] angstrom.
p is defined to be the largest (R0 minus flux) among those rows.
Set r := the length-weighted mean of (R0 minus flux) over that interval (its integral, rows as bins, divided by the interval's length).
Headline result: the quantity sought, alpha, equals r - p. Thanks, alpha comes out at -0.254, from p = 0.49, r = 0.24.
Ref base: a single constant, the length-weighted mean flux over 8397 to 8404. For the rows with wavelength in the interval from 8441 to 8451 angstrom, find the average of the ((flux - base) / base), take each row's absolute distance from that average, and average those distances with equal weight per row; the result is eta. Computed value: 0.029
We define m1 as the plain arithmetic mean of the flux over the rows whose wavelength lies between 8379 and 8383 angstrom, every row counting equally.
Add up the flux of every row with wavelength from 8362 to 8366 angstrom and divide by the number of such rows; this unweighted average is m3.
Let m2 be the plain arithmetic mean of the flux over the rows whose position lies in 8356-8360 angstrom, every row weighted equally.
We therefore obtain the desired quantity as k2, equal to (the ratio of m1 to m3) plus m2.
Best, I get 7.25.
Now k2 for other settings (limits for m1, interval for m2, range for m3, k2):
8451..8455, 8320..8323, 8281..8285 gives 7.13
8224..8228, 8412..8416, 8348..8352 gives 7.08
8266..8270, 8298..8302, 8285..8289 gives 7.19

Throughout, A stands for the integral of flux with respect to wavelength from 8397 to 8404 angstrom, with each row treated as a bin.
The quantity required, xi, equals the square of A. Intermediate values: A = 43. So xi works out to 1832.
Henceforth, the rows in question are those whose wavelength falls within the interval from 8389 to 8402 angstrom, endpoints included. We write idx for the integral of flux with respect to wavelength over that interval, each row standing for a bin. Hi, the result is 78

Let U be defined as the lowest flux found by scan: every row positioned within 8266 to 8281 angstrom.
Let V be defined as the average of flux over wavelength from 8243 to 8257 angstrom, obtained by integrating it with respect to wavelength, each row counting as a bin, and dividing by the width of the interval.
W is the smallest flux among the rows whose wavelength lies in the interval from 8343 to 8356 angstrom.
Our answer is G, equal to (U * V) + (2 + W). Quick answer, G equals 47.3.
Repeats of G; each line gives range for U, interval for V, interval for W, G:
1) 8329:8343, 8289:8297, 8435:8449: 41.8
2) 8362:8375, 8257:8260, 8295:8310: 45.0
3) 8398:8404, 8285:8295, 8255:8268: 45.3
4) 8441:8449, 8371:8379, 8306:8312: 44.6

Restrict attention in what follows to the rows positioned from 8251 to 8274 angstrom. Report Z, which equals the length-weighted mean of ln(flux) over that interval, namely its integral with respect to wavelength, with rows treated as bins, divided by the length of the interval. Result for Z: 1.85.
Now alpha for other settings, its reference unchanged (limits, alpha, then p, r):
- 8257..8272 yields -0.205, 0.26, 0.06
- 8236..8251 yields -0.122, 0.08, -0.04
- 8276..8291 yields -0.228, 0.22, -0.01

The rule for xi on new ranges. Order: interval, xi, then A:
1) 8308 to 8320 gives 5515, 74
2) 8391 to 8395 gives 566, 24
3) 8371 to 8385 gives 7561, 87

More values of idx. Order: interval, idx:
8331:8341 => 60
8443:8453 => 62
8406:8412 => 38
